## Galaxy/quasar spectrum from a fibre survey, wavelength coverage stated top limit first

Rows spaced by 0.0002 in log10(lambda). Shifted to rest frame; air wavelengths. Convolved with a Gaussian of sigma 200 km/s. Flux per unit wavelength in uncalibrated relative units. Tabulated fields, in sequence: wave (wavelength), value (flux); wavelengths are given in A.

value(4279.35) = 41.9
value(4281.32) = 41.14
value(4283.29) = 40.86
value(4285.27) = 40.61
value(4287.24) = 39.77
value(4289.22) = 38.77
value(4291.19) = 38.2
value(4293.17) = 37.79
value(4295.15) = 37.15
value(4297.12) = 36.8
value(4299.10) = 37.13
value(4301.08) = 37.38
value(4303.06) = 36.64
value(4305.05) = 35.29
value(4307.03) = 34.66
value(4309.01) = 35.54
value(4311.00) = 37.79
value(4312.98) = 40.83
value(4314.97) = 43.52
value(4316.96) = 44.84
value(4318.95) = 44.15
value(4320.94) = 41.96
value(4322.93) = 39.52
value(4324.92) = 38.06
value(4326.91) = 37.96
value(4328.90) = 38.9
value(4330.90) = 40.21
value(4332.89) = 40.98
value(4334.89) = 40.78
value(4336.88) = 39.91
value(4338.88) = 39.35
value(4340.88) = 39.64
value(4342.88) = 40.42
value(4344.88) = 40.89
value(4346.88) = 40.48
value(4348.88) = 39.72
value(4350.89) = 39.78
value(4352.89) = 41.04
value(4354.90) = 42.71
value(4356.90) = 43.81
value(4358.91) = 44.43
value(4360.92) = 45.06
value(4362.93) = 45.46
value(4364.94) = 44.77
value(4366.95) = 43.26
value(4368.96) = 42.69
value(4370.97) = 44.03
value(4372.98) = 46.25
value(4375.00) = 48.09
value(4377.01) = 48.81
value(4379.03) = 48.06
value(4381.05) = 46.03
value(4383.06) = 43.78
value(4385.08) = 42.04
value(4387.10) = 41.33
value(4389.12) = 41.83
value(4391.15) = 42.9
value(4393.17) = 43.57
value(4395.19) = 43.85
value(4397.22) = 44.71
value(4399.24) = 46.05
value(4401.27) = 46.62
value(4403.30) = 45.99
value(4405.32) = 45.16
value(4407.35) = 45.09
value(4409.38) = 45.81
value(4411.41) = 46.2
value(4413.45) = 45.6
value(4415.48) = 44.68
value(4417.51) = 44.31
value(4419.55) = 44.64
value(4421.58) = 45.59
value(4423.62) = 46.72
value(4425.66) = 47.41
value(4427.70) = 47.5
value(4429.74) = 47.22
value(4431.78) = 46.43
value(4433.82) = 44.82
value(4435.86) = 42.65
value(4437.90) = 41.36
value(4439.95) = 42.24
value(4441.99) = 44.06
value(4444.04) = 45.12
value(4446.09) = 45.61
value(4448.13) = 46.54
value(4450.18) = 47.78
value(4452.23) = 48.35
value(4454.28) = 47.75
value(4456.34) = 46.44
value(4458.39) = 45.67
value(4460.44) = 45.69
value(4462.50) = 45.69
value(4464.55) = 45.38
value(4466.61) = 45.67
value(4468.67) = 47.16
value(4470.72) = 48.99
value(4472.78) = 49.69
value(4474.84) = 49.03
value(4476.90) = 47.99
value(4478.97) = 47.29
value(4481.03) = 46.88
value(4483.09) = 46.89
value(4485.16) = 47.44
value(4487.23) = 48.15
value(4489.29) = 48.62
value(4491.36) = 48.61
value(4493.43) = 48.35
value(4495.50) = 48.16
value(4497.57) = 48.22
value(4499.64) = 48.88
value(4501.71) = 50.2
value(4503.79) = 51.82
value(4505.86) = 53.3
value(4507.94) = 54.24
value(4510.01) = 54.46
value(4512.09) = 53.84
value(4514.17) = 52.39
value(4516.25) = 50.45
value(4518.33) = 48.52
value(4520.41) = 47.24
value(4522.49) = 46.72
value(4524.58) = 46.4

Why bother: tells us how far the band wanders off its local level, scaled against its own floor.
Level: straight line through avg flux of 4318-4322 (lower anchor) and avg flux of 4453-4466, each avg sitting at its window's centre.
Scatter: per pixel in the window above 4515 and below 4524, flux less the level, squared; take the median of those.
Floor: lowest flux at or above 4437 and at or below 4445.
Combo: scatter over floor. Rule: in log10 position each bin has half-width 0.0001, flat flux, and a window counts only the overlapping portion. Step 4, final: 0.0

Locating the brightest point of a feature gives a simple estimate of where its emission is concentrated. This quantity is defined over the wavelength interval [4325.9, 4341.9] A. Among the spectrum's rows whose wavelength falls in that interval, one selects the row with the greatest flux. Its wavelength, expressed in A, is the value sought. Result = 4332.89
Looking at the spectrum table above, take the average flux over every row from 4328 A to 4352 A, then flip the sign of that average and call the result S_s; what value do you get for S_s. -40.1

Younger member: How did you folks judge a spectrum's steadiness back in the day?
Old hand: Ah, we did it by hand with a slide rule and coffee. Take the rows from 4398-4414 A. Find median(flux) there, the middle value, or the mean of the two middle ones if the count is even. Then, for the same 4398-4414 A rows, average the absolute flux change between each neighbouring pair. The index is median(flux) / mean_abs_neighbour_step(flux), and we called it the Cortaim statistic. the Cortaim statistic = 84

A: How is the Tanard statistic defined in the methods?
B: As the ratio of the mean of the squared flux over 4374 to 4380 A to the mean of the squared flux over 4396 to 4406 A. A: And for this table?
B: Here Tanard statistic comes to 1.12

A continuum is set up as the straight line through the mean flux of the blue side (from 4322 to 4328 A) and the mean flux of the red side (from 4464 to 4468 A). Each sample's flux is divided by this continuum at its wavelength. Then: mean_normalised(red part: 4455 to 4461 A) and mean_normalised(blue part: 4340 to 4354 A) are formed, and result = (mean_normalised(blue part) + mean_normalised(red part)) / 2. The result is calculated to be 1.017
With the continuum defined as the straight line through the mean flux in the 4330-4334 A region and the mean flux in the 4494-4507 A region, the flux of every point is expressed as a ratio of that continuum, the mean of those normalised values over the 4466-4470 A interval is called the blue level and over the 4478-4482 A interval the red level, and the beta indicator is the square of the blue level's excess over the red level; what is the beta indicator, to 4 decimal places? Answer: 0.0000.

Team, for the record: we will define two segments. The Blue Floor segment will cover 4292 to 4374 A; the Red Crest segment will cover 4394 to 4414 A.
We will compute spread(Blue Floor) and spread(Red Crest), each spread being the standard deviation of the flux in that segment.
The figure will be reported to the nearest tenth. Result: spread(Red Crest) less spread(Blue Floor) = -2.3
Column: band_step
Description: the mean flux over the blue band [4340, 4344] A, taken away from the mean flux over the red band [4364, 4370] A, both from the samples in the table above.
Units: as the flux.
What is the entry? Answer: 3.5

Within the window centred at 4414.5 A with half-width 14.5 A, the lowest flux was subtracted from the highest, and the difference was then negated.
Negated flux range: -3.2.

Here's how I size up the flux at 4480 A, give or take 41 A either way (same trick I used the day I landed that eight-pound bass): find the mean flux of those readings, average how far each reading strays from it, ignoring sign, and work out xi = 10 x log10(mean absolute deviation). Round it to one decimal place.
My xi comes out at 3.0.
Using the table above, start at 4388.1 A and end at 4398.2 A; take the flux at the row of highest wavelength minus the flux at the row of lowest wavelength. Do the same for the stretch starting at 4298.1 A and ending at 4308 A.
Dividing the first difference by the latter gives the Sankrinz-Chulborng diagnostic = -1.2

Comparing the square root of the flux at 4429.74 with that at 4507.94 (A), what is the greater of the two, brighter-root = 7.36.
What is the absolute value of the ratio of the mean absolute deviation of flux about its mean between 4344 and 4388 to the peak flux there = 0.044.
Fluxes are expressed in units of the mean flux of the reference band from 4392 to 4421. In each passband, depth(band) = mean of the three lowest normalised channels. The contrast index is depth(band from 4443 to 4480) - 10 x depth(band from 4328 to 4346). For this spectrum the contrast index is -7.7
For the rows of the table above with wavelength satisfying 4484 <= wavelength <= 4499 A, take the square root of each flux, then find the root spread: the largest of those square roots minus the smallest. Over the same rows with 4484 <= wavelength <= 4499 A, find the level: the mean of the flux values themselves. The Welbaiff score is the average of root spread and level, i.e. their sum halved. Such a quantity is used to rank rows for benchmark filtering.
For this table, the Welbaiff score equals 24.2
